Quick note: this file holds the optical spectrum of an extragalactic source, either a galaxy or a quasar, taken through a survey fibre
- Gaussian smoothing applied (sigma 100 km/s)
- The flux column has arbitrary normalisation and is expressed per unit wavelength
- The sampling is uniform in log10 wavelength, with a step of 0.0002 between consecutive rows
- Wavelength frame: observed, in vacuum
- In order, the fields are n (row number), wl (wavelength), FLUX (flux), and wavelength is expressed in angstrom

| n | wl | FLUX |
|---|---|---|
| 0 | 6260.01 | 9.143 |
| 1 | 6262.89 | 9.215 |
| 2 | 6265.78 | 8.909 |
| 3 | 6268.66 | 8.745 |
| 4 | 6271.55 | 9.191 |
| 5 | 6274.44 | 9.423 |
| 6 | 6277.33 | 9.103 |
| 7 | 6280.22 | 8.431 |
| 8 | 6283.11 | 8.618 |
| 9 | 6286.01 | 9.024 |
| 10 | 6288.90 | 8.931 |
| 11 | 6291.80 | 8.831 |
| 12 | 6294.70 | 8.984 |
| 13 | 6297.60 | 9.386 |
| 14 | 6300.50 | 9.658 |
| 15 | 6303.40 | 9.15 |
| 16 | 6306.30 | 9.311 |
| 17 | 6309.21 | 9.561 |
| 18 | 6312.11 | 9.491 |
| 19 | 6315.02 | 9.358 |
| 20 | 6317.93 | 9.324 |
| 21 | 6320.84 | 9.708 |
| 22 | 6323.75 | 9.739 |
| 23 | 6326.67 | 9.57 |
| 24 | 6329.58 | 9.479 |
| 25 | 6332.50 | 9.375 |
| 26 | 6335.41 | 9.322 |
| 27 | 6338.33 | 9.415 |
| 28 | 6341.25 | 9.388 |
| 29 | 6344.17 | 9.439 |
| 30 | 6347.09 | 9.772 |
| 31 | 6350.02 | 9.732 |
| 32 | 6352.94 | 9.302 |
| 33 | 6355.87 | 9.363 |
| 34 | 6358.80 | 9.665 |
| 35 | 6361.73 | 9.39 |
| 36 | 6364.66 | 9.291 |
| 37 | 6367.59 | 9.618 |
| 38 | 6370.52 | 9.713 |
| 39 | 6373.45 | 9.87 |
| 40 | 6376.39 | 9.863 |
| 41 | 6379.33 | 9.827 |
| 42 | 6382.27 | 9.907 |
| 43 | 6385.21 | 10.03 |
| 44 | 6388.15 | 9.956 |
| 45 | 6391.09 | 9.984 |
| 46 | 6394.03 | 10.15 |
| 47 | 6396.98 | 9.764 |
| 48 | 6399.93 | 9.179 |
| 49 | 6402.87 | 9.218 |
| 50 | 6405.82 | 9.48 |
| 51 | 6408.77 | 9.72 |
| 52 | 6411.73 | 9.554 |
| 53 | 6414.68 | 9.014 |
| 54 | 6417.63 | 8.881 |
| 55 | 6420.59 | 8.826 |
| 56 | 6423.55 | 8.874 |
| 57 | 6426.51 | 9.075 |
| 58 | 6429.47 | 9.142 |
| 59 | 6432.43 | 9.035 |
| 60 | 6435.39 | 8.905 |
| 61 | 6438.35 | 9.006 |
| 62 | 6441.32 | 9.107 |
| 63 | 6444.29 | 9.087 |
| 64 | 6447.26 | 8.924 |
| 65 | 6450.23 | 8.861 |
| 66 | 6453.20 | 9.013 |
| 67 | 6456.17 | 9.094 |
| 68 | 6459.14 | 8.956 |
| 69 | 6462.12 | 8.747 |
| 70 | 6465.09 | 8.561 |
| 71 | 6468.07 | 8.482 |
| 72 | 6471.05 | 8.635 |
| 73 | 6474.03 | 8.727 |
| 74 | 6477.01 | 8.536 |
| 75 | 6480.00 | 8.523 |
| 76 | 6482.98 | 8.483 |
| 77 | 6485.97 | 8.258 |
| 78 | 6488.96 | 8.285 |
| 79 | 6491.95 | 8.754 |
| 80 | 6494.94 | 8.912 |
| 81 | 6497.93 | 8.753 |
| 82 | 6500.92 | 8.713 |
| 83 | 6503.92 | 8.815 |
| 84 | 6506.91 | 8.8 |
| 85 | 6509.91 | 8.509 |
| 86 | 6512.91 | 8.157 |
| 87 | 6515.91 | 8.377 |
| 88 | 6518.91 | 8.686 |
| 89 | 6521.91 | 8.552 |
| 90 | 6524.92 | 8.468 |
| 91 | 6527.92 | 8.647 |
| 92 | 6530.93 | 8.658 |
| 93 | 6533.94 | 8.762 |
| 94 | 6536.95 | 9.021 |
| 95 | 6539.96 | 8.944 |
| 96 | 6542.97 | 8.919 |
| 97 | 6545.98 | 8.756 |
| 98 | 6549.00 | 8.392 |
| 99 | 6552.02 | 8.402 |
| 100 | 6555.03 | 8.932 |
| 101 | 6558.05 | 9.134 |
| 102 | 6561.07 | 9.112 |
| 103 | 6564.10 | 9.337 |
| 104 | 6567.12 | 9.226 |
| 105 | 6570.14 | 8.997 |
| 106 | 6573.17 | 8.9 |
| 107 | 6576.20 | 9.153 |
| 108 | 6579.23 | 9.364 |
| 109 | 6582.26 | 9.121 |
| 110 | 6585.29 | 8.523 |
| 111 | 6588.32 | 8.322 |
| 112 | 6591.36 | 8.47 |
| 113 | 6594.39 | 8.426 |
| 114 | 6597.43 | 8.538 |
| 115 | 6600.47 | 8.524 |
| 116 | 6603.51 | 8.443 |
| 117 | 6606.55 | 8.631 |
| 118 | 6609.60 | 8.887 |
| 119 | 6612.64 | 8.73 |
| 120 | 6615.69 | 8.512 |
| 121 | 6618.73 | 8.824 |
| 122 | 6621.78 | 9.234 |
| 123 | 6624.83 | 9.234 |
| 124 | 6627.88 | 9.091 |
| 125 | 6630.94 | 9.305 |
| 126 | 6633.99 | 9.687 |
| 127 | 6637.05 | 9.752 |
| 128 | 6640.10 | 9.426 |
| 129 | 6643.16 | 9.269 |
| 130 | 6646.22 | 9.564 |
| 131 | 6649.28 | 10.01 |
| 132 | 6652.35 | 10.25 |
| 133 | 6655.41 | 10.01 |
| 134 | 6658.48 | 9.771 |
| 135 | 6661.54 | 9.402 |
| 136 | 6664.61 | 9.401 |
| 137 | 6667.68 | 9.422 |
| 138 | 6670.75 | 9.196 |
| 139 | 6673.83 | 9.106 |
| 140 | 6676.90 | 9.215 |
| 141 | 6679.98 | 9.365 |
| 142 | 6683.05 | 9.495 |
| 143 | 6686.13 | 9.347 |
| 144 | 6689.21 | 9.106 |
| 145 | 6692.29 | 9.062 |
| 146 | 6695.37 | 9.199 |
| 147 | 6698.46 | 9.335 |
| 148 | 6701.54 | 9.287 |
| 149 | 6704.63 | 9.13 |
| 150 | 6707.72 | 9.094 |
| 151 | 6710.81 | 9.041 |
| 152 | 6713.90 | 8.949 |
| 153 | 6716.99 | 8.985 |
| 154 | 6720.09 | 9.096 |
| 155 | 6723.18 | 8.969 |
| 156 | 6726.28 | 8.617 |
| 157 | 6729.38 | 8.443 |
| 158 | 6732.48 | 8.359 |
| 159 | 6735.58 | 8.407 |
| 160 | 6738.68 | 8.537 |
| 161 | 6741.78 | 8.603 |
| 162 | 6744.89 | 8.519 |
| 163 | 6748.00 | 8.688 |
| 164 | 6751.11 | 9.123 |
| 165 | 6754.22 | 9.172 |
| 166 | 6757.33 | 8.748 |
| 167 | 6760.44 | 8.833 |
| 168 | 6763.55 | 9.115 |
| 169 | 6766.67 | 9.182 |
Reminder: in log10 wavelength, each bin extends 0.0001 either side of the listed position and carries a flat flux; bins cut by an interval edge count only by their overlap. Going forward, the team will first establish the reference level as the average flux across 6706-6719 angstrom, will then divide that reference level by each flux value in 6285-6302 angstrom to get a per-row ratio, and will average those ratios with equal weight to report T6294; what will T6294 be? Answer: 0.99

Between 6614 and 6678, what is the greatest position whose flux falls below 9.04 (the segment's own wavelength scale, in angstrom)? 6618.73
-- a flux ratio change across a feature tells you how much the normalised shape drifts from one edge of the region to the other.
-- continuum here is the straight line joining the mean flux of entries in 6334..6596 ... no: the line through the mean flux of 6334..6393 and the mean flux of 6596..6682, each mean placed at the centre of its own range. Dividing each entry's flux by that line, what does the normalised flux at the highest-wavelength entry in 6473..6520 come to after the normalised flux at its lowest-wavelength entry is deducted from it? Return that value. 0.00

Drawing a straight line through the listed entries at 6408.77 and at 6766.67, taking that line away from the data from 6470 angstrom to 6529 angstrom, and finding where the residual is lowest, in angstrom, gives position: 6512.91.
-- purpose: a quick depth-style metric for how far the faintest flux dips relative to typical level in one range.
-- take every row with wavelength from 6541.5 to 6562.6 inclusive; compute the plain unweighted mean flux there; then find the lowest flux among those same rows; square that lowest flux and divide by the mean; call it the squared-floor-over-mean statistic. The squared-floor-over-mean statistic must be 8.0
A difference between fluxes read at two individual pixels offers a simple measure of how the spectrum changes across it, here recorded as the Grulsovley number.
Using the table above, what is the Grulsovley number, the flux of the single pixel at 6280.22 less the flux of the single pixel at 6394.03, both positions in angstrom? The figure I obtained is -1.7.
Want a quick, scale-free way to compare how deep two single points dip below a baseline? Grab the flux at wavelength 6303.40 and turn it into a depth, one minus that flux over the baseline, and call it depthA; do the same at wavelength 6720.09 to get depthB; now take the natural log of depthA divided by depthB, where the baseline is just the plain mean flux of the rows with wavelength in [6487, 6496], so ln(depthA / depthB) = 0.1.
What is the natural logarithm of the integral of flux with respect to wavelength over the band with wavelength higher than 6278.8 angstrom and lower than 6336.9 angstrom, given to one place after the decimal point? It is 6.3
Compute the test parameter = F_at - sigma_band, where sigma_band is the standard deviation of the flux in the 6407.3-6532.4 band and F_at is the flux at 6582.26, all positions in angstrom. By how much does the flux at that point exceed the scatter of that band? 8.81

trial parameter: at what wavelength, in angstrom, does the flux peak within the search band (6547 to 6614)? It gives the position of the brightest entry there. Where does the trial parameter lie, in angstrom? 6579.23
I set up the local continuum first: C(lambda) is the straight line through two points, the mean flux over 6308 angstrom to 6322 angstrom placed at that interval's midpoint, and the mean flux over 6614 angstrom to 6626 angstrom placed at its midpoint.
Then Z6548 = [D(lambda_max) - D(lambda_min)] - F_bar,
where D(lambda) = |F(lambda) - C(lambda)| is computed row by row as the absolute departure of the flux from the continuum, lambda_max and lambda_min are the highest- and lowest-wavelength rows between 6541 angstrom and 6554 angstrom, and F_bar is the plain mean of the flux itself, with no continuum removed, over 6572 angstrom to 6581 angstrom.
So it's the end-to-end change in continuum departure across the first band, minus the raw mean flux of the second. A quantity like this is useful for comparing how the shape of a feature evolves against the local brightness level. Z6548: -8.64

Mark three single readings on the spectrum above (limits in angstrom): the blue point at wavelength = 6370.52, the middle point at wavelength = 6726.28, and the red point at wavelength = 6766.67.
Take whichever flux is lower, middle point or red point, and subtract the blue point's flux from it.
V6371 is -1.1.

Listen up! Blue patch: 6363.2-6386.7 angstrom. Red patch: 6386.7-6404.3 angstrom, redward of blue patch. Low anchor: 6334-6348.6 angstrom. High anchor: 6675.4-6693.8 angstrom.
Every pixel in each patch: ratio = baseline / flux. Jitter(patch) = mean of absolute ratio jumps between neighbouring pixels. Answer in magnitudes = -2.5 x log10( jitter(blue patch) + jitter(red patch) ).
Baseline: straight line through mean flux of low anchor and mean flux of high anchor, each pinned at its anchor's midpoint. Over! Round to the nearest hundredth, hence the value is 3.60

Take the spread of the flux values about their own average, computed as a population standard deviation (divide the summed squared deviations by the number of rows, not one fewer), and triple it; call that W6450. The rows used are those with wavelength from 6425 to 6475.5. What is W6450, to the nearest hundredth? 0.59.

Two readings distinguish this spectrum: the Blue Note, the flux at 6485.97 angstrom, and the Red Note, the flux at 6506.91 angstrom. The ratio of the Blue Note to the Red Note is 0.94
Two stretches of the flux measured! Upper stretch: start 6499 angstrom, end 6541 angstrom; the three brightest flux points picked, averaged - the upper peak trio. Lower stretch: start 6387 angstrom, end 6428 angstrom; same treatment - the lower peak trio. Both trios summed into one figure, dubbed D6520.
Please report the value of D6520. 19.0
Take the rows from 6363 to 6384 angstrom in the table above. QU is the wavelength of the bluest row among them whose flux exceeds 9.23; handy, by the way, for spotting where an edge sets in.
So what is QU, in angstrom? 6364.66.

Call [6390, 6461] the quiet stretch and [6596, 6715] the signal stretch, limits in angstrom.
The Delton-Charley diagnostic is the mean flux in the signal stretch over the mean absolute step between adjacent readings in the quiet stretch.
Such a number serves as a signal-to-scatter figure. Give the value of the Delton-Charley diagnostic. 54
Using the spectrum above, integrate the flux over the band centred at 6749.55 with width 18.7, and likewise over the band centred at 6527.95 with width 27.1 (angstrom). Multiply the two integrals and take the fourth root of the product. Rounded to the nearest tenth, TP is 14.0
